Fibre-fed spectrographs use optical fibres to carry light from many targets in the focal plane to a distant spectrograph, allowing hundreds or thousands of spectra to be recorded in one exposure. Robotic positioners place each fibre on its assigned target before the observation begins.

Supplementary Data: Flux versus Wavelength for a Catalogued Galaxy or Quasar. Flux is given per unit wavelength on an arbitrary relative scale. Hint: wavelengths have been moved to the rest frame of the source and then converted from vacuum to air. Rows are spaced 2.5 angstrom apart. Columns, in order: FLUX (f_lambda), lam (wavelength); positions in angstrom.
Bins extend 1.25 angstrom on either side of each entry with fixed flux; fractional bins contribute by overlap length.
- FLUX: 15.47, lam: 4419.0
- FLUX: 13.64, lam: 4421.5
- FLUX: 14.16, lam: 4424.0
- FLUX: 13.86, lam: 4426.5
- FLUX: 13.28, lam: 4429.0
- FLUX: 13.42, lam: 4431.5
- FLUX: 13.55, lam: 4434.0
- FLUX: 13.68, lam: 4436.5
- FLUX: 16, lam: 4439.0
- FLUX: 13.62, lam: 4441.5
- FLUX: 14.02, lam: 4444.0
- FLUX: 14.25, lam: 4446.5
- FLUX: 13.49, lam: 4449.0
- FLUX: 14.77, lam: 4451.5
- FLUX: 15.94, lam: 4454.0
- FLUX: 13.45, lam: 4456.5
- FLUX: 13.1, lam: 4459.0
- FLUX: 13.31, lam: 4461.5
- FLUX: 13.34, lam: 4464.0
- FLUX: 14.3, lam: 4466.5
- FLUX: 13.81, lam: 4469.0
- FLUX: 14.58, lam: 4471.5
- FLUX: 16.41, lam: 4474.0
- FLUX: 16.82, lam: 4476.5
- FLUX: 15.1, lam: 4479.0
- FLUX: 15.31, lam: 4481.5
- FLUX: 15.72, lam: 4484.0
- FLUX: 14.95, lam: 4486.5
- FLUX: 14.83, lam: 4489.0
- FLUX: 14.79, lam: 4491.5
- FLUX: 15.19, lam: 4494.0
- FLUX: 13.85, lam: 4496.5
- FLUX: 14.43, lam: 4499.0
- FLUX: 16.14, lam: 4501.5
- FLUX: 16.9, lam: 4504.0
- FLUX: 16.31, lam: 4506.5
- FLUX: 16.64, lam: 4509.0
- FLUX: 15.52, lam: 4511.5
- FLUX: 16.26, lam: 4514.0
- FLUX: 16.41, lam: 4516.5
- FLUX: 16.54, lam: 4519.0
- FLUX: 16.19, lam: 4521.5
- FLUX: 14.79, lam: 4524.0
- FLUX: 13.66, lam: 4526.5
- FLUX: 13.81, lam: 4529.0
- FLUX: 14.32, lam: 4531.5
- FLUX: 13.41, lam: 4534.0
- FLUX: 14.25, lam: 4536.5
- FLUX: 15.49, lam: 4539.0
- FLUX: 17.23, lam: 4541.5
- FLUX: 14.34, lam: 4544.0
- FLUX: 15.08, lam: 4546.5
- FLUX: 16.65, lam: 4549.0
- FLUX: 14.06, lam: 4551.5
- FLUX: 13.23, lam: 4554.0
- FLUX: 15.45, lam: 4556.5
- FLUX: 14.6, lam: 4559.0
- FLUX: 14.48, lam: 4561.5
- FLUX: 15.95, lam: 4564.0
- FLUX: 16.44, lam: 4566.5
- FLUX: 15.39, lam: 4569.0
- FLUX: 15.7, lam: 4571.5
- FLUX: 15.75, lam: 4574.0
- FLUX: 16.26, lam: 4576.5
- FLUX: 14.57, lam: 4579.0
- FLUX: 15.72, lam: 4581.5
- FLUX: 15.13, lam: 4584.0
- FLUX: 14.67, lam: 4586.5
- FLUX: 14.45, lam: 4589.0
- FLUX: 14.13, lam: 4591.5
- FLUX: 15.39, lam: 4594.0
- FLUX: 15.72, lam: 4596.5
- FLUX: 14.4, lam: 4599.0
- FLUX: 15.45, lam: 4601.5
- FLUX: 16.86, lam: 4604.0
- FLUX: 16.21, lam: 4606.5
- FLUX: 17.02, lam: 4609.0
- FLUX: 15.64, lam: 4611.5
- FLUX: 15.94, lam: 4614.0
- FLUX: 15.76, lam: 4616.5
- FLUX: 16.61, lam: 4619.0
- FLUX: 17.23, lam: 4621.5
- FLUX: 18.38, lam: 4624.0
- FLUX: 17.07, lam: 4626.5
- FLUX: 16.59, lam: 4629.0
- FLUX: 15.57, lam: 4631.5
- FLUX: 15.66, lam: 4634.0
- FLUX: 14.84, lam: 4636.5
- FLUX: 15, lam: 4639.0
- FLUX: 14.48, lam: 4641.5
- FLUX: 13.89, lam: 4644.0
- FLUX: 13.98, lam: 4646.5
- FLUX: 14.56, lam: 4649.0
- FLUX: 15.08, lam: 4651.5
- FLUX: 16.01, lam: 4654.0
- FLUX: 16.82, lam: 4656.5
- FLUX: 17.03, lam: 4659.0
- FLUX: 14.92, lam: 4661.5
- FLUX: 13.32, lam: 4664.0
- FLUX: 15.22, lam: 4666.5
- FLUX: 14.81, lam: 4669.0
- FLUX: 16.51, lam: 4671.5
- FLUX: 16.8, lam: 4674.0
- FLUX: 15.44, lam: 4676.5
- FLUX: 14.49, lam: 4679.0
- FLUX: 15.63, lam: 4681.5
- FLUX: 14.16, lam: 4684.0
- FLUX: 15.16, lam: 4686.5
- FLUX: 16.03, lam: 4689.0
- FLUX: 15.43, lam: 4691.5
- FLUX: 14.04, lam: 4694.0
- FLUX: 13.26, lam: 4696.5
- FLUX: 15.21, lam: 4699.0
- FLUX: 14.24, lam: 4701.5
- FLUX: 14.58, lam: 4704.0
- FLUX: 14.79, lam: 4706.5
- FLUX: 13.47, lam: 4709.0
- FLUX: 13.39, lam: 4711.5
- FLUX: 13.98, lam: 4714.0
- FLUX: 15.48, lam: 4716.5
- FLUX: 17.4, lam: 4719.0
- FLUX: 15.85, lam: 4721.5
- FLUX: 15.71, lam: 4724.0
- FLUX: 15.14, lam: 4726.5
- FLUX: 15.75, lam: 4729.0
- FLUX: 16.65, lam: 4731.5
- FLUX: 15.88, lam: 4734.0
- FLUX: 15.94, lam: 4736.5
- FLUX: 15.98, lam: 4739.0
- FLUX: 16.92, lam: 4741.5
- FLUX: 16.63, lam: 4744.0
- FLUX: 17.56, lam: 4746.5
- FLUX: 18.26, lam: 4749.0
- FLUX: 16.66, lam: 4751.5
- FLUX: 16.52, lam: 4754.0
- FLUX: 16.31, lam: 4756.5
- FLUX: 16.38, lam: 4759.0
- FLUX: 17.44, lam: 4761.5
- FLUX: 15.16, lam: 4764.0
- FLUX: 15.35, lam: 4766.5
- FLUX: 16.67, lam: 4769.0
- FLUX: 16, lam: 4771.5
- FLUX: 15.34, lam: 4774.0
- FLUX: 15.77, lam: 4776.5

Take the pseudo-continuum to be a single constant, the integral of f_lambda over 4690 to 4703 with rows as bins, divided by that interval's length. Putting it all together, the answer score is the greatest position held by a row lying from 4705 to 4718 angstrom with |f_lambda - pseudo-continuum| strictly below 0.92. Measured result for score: 4714.0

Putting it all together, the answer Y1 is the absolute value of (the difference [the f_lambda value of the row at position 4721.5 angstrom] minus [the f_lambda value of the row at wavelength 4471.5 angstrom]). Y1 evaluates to 1.3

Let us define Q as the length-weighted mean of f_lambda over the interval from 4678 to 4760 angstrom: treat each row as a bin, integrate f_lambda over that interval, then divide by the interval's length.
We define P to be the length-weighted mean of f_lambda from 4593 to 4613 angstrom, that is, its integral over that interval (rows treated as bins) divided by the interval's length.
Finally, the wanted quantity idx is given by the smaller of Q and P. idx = 15.54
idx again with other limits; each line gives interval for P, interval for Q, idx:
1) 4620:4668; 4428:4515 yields 14.77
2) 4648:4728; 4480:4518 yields 15.13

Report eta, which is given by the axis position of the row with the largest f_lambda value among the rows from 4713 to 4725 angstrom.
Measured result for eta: 4719.0 angstrom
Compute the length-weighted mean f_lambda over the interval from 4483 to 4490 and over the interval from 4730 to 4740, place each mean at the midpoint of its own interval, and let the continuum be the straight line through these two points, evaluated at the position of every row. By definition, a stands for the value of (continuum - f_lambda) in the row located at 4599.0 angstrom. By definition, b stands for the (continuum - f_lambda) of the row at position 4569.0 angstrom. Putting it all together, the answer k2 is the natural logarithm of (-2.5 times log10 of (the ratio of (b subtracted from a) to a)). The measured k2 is -2.5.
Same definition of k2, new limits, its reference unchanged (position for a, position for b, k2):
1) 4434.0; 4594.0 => -1.9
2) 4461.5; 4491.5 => -1.3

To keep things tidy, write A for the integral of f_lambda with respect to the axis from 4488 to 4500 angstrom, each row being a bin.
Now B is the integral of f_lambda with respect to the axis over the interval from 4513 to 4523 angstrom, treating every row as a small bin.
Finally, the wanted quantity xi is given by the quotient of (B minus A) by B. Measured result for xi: -0.1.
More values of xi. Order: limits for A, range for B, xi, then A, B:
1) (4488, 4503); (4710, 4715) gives -2.3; 224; 68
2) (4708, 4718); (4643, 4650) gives -0.4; 142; 99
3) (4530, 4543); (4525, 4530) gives -1.8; 194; 69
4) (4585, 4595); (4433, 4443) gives 0.0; 147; 142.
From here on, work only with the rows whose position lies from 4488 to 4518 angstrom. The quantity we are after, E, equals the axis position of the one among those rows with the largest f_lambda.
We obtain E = 4504.0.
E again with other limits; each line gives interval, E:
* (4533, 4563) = 4541.5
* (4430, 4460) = 4439.0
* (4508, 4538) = 4509.0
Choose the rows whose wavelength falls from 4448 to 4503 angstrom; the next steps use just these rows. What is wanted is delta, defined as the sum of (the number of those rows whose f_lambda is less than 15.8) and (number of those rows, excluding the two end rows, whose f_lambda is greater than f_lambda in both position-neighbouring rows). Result 23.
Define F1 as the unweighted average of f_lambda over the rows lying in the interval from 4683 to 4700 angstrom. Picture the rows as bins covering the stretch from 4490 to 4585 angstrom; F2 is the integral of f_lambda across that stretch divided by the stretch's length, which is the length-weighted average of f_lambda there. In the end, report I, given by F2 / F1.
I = 1.04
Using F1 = 14.8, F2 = 15.3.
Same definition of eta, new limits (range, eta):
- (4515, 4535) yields 4519.0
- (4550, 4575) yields 4566.5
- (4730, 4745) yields 4741.5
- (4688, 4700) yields 4689.0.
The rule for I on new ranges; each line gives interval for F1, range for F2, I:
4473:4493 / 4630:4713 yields 0.97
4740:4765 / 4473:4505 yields 0.92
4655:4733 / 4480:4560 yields 1.00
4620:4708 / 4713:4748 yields 1.05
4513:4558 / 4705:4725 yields 1.00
